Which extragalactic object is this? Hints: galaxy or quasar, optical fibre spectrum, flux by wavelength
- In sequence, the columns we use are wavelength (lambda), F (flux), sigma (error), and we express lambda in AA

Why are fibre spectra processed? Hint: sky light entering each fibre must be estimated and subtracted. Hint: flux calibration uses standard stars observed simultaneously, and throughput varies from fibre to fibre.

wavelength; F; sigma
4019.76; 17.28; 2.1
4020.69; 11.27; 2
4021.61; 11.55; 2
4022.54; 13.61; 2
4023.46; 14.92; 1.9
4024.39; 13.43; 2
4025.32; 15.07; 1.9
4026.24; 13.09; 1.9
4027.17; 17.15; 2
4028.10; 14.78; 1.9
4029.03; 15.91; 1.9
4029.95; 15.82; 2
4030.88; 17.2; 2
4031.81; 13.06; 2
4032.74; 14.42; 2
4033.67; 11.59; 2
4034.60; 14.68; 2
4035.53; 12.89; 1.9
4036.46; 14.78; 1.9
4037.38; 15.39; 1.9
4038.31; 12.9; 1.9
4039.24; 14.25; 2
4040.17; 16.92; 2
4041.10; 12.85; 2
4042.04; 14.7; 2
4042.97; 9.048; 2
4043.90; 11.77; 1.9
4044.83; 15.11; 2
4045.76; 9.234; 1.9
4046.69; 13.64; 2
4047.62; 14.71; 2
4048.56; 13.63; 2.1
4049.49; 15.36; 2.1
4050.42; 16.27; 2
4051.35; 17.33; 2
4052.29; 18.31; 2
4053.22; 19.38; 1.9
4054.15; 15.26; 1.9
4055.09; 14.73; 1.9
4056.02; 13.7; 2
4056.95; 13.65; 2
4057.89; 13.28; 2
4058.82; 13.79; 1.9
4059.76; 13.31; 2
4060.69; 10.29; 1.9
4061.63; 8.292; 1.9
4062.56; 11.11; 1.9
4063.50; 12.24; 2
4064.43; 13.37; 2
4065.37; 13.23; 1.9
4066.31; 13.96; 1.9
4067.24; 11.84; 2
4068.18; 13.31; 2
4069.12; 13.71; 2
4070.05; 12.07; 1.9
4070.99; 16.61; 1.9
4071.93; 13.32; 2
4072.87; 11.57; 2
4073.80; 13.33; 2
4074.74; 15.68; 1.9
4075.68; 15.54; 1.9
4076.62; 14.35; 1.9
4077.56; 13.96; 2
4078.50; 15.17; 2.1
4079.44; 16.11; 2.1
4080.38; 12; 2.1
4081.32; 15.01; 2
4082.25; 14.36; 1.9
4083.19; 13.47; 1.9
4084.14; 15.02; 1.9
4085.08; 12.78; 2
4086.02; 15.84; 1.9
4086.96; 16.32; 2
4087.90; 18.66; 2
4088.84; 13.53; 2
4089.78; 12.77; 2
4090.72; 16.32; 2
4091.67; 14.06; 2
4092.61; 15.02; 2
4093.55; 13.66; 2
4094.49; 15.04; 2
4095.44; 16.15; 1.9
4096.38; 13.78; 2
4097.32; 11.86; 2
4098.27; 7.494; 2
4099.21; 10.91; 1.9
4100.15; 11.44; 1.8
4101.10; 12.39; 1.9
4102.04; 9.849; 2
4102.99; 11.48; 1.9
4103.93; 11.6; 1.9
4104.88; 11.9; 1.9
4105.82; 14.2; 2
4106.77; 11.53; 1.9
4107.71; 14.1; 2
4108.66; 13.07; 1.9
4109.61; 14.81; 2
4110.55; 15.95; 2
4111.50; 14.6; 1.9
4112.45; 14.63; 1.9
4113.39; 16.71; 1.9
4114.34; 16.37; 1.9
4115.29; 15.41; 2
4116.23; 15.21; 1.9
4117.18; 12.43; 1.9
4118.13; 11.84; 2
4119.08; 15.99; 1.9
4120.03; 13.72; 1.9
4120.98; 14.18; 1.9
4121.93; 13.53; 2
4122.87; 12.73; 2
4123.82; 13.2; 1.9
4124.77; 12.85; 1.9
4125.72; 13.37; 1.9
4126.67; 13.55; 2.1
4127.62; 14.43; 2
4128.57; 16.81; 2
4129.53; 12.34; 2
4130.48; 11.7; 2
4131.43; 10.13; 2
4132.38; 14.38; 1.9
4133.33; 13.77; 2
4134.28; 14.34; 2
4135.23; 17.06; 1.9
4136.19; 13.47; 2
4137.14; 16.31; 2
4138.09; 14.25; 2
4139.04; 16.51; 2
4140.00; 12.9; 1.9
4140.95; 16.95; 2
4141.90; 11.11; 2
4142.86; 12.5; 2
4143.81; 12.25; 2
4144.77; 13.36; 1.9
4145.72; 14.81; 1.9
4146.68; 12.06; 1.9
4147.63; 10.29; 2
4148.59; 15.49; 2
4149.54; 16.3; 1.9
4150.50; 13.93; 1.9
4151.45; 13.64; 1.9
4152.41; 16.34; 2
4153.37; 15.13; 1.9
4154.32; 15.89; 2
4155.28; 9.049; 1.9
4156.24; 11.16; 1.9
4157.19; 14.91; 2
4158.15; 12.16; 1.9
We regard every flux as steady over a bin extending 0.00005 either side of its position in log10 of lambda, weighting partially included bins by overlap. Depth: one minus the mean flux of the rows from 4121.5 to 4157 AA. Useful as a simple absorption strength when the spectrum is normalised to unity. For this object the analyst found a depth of -12.7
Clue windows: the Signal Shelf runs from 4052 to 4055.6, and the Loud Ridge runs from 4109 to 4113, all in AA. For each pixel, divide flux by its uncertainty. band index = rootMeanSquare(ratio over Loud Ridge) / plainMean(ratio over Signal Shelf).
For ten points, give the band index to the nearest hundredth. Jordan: 0.88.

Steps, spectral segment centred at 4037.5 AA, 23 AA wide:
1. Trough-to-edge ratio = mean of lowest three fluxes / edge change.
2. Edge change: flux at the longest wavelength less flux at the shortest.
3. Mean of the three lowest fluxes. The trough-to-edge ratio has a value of 18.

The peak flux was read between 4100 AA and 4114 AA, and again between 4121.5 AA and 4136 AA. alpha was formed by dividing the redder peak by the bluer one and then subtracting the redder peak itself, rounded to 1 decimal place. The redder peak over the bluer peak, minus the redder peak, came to -16.0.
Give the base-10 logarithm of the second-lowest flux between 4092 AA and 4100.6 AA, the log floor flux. 1.04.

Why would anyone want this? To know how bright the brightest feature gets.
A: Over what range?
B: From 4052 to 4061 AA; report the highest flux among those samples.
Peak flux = 19.38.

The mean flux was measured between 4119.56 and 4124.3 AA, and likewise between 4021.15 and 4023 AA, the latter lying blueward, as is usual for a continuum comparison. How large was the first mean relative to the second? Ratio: 1.07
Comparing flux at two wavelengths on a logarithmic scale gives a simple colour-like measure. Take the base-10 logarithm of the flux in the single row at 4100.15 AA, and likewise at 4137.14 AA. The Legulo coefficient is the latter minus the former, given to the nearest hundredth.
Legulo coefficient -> 0.15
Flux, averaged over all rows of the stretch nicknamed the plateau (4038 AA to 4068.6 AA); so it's 13.7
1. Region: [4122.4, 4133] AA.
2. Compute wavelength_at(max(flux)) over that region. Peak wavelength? 4128.57 AA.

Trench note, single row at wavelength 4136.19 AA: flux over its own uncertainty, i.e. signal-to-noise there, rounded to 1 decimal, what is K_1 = 6.7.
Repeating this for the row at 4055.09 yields 7.8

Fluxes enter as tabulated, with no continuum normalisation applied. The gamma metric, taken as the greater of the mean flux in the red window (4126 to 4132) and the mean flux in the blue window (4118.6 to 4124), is 13.9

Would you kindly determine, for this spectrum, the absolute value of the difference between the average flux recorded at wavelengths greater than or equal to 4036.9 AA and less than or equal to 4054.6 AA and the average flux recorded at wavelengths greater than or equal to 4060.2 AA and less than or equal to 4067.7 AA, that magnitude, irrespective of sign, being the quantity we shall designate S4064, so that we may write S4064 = 2.7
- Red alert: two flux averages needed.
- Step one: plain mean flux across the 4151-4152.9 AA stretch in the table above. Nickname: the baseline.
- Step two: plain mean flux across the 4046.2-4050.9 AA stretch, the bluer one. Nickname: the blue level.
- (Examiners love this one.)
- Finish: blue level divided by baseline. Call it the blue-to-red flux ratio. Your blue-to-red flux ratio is 0.98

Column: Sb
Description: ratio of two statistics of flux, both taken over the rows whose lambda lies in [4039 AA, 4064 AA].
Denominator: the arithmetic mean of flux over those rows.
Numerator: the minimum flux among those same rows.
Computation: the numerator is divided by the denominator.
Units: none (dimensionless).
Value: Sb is 0.60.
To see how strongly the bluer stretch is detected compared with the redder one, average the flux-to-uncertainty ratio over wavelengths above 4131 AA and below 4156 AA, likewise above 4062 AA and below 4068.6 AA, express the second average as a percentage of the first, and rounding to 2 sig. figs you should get 91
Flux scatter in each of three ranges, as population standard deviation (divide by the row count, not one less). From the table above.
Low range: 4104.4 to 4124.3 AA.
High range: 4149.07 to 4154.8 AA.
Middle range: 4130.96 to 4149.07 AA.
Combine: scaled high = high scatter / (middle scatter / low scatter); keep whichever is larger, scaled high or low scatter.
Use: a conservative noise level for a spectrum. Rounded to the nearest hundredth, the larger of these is 1.49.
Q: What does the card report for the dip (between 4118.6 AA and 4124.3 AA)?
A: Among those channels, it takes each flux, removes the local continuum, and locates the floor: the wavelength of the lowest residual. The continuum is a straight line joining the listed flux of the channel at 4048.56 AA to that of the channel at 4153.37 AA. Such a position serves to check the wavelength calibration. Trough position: 4122.87 AA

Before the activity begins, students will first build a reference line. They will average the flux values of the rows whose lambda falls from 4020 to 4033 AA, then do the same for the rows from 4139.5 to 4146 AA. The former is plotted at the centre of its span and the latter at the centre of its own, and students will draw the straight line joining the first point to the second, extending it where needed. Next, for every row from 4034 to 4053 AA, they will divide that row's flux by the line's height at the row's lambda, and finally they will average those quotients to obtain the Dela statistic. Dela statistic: 1.00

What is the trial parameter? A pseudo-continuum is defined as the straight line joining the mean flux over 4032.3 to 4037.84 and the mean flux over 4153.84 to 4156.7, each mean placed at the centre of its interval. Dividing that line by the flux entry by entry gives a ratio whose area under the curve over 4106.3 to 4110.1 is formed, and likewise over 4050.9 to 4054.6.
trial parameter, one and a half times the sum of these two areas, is 9.9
